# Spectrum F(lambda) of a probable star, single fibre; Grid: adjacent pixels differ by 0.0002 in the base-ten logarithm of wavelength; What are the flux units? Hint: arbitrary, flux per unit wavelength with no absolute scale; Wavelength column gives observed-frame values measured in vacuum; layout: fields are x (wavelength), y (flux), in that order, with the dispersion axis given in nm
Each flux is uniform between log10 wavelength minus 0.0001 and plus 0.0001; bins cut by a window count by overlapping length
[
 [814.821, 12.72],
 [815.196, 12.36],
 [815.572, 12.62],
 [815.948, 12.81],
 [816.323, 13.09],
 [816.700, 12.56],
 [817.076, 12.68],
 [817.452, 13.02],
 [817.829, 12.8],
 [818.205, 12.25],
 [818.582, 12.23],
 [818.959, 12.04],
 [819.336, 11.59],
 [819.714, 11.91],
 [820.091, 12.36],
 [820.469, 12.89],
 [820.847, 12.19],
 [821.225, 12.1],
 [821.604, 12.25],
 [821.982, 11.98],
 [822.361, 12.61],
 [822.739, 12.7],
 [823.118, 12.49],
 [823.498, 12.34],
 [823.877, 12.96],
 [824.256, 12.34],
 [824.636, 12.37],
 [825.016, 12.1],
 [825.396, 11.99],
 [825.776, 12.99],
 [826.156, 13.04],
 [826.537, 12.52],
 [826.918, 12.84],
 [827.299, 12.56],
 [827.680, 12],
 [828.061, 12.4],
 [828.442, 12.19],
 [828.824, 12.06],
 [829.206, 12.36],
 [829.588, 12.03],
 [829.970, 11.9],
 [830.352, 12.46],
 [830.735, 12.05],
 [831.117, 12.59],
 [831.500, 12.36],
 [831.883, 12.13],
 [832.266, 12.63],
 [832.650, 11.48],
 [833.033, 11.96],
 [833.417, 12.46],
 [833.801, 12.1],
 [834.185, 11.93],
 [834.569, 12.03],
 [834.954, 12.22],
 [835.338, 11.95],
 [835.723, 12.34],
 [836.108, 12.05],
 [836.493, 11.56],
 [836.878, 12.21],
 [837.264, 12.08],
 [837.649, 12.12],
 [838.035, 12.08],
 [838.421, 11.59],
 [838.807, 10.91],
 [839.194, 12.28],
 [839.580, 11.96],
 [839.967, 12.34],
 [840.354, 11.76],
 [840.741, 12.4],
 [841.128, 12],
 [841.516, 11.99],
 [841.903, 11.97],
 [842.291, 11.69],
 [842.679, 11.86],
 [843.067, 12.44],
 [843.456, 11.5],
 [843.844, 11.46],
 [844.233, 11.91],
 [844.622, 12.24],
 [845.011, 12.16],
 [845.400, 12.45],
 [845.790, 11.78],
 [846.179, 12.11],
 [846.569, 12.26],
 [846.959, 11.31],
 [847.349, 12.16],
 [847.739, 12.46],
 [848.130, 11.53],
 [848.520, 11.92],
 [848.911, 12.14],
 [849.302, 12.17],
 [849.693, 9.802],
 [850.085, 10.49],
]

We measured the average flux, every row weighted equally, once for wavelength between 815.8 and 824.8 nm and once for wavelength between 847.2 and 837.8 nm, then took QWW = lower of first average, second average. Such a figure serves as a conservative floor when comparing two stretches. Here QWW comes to 11.9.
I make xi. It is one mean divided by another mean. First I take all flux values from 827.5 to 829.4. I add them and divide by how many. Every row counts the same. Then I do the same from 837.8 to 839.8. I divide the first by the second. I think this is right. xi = 1.04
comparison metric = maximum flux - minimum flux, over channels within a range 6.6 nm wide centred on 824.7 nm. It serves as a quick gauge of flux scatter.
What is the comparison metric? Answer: 1.1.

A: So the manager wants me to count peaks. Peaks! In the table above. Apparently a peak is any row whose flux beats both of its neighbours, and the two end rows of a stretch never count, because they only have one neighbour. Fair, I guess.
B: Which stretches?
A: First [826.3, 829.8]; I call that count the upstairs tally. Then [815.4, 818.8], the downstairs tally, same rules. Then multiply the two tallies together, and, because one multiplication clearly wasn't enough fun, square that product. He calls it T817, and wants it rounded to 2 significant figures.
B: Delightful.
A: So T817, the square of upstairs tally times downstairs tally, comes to 36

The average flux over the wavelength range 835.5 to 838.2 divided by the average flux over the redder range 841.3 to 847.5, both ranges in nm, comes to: 1.009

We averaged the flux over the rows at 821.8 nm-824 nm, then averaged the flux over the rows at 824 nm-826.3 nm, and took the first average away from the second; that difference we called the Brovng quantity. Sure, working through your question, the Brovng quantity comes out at 0.0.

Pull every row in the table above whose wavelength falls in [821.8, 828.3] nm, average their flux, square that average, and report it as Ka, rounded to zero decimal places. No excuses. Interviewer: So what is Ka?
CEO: 156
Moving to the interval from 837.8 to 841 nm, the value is 142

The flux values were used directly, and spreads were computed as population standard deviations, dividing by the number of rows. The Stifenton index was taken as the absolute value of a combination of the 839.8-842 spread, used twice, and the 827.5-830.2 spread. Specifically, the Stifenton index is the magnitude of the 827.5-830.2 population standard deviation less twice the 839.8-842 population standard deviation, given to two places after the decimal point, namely 0.27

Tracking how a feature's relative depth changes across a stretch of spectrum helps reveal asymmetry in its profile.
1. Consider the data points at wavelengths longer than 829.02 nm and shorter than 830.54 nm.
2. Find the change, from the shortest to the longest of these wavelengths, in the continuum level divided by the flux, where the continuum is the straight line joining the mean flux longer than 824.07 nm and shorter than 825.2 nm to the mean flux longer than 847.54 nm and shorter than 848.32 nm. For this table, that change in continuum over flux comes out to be -0.009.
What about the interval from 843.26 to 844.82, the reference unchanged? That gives -0.064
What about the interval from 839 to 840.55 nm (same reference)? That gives 0.042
